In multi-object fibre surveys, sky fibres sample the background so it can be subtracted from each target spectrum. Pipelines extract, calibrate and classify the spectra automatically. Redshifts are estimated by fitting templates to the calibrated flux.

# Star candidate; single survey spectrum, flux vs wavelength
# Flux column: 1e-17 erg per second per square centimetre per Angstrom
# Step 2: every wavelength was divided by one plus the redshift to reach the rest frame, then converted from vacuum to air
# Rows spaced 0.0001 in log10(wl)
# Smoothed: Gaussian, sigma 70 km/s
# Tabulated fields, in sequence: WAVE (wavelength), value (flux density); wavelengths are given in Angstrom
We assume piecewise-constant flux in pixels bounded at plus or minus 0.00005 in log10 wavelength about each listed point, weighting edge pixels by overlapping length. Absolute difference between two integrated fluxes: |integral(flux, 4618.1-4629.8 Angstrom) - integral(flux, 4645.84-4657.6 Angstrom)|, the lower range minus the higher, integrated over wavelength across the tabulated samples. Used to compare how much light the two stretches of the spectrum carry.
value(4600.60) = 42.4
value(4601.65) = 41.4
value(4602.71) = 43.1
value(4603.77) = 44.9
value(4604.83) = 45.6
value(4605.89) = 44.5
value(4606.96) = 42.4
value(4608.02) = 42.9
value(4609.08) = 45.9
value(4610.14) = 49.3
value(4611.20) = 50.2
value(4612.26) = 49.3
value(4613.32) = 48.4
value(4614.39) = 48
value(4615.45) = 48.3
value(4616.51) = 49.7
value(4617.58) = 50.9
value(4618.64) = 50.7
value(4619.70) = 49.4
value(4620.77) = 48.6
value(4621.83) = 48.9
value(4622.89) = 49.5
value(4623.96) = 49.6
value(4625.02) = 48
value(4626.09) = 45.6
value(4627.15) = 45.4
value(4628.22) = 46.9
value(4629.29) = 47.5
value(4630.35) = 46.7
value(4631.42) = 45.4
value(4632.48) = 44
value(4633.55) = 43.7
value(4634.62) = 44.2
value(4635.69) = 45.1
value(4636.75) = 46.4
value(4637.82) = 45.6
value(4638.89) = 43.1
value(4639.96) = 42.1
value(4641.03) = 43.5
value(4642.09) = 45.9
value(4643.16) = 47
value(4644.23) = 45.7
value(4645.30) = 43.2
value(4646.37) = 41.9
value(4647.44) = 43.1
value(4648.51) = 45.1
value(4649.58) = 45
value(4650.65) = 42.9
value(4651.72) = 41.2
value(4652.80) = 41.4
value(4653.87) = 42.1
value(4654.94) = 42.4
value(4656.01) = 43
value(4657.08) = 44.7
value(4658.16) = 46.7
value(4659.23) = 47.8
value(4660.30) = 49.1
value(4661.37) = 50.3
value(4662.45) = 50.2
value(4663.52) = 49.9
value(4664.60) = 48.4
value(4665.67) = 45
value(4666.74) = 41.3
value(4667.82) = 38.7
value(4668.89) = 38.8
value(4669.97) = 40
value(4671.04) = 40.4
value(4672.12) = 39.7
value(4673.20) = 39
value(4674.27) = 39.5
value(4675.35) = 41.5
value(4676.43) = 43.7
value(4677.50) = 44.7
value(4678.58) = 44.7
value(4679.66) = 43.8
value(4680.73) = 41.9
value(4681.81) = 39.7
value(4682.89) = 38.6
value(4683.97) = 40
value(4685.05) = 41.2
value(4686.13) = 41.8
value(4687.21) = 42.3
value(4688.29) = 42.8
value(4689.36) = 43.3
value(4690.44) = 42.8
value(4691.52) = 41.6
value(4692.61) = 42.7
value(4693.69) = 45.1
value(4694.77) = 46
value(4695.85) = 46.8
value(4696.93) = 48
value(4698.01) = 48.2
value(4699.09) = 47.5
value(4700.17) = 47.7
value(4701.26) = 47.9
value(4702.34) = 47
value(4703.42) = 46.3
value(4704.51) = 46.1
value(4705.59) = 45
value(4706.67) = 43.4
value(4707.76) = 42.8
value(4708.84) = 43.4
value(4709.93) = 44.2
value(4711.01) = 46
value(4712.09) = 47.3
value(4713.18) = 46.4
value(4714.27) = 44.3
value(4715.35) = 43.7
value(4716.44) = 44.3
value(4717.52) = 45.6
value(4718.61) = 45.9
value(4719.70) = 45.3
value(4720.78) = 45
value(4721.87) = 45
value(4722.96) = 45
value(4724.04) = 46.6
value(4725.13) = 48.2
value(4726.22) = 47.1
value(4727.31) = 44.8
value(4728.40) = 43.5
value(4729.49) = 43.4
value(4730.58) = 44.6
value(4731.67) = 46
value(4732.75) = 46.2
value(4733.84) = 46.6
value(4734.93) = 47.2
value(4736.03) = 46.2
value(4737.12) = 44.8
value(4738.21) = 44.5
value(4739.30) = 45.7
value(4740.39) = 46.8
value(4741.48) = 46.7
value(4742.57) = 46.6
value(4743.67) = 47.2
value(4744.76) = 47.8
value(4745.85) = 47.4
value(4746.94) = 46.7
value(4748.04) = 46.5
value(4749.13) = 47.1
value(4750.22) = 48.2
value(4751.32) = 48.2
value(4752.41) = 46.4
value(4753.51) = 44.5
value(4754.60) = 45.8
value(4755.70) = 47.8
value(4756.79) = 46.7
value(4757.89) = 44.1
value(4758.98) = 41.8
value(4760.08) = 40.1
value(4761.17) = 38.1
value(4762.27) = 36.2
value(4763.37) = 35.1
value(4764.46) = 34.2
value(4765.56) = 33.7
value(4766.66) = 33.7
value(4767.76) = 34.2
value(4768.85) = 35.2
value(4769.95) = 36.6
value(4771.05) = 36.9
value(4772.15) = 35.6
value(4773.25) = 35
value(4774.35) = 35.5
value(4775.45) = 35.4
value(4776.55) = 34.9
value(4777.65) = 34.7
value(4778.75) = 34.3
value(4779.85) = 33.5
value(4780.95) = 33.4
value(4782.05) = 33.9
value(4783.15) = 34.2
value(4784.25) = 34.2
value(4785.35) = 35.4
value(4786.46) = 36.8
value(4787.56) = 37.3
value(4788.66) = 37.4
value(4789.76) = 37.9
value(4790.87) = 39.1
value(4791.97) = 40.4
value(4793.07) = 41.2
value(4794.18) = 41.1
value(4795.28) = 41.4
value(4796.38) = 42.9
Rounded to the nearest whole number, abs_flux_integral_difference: 58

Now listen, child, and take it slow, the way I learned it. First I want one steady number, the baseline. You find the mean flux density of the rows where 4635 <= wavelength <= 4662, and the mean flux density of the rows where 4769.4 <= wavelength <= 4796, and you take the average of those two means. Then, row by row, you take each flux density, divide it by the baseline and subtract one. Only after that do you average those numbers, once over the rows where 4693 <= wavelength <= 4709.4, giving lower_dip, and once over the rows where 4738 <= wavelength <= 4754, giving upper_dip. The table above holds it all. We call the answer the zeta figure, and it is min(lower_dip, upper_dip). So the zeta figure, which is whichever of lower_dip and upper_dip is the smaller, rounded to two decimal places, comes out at 0.14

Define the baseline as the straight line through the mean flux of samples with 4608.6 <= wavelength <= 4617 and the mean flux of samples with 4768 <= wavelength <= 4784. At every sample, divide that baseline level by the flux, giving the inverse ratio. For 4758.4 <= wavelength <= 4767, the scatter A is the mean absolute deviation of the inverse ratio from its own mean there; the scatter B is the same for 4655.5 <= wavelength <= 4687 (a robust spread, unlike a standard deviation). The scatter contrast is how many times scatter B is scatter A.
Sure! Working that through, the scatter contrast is 1.1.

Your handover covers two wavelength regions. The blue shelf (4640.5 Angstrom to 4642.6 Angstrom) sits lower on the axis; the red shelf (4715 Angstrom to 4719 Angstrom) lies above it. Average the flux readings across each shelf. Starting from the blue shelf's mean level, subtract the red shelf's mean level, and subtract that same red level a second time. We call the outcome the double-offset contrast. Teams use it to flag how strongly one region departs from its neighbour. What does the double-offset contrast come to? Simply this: -45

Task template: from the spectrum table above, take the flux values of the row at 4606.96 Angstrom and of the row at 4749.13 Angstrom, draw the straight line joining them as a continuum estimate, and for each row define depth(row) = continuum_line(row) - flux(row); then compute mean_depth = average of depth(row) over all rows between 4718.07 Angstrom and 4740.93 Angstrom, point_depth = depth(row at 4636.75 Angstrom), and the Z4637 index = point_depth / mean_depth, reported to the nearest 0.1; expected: -3.7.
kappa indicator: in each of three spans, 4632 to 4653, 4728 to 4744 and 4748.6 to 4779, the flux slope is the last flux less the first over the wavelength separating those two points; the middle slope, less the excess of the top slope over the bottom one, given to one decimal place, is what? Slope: 0.5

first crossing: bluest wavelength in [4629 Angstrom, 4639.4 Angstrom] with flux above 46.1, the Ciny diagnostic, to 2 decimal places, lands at 4629.29 Angstrom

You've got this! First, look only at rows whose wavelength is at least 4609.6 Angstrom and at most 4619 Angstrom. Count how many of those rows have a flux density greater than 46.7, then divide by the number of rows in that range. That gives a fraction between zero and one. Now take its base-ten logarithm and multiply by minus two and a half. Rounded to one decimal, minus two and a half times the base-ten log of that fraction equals 0.0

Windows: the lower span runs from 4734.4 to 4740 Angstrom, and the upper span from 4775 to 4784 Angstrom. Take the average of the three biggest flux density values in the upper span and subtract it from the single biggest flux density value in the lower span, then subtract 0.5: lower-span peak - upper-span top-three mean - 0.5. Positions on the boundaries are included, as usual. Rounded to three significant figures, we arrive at 11.7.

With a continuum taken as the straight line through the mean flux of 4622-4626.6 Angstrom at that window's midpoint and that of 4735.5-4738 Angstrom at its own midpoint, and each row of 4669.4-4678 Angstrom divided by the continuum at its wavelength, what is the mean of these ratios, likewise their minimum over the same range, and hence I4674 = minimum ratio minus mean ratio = -0.044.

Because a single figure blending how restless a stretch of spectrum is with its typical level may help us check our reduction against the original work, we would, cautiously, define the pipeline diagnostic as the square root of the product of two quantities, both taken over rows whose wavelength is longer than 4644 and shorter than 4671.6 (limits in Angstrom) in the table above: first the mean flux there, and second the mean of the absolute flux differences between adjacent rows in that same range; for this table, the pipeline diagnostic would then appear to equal 7.7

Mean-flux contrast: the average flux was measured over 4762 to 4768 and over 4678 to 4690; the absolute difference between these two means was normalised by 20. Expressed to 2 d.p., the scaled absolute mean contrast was 0.37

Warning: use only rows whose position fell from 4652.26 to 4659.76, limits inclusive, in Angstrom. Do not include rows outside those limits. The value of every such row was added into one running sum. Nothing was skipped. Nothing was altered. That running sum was 308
